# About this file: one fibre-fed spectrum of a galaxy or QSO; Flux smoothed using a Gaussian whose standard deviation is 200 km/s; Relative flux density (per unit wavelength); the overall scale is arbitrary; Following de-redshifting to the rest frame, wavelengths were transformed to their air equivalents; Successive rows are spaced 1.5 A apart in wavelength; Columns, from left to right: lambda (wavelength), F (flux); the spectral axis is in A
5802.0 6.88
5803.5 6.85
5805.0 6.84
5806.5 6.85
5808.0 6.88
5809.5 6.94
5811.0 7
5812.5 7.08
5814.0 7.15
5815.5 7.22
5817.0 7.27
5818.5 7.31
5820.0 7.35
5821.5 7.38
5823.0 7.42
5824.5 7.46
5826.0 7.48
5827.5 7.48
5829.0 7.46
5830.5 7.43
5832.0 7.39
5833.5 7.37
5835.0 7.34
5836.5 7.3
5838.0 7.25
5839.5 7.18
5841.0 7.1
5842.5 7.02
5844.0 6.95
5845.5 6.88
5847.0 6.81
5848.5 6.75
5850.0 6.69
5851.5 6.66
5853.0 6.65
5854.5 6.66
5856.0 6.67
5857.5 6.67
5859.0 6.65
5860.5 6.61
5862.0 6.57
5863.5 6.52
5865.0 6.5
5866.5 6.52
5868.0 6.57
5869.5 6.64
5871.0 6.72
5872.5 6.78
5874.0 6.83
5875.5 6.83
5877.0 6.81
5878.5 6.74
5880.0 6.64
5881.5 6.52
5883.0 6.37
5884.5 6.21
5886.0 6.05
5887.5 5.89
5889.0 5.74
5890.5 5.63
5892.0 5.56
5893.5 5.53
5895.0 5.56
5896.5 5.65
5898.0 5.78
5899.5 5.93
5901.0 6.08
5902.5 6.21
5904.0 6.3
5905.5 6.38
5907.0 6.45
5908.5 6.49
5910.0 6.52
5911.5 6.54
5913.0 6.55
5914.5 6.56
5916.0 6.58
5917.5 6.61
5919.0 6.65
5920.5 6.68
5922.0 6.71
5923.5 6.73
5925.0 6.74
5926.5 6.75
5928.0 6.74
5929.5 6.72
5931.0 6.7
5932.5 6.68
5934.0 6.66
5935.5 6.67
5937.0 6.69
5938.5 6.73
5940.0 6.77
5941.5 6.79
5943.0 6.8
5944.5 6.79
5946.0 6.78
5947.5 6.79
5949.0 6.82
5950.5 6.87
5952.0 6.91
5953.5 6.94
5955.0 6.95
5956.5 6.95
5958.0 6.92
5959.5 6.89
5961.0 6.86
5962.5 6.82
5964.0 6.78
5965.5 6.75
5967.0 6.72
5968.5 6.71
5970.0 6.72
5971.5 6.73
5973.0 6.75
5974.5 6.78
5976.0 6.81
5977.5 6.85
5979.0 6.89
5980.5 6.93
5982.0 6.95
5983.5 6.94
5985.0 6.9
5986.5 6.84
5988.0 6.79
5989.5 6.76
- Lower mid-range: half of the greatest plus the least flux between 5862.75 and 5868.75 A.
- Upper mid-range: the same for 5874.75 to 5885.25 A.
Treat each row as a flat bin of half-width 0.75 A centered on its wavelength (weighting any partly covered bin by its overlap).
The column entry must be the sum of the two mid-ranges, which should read 13.1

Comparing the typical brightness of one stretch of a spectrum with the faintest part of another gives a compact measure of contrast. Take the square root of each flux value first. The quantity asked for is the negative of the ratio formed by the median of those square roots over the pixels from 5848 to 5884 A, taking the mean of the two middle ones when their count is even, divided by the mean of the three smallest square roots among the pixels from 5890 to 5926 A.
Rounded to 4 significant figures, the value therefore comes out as -1.095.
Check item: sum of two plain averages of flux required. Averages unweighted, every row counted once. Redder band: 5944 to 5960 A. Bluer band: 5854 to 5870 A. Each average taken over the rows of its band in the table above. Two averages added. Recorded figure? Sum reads 13.5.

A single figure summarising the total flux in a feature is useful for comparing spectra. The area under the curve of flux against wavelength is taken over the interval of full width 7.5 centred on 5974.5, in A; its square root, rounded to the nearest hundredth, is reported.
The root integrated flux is 7.13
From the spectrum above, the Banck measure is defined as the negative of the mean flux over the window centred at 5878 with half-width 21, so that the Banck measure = -6.32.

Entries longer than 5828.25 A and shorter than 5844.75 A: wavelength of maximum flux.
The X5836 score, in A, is 5829.0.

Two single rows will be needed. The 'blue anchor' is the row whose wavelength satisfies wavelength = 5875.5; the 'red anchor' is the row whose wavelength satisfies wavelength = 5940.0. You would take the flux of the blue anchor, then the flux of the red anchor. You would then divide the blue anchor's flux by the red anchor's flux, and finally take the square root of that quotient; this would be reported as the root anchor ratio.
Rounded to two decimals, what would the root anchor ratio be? 1.00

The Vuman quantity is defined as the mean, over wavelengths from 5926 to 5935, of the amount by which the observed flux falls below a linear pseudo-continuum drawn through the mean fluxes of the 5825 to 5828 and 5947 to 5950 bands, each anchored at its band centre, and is 0.20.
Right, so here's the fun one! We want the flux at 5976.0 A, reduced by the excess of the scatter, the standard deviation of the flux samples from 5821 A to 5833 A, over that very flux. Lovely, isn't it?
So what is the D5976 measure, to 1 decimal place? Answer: 13.6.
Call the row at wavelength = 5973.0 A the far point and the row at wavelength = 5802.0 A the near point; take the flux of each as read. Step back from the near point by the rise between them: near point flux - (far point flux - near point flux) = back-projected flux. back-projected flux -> 7.01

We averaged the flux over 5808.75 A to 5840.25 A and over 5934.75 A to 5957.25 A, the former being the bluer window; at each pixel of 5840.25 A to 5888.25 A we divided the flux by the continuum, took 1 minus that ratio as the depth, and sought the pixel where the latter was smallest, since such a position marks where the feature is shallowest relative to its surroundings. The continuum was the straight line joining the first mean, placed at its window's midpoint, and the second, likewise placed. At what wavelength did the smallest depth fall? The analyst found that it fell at 5841.0 A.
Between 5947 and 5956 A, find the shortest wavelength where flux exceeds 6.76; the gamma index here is 5947.5 A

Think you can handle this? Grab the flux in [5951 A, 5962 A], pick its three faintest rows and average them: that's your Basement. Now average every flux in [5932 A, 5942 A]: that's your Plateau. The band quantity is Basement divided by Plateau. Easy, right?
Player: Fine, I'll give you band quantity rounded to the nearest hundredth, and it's 1.03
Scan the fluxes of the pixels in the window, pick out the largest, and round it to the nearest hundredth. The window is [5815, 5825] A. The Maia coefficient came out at 7.46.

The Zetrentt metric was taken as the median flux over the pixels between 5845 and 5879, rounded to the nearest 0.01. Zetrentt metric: 6.67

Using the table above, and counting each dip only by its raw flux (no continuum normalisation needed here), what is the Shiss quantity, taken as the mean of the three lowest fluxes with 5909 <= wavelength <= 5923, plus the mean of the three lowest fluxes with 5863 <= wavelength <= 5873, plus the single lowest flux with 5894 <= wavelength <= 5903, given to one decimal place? 18.6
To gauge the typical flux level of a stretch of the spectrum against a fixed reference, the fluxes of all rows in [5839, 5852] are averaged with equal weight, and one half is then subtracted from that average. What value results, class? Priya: 6.4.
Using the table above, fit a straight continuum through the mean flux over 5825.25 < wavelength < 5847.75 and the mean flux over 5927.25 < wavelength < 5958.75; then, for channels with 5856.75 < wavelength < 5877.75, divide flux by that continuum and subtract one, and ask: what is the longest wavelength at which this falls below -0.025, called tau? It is 5877.0 A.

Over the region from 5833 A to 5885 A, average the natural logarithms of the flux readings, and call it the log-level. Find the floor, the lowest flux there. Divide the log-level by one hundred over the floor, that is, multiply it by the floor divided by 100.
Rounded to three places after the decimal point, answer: 0.119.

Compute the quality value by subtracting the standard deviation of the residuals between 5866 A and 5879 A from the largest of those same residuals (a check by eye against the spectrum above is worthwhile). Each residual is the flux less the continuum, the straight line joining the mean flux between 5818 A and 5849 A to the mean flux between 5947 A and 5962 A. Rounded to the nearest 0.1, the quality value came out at -0.4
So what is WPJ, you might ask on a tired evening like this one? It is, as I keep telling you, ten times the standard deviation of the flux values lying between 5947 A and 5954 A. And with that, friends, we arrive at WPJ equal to 0.6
